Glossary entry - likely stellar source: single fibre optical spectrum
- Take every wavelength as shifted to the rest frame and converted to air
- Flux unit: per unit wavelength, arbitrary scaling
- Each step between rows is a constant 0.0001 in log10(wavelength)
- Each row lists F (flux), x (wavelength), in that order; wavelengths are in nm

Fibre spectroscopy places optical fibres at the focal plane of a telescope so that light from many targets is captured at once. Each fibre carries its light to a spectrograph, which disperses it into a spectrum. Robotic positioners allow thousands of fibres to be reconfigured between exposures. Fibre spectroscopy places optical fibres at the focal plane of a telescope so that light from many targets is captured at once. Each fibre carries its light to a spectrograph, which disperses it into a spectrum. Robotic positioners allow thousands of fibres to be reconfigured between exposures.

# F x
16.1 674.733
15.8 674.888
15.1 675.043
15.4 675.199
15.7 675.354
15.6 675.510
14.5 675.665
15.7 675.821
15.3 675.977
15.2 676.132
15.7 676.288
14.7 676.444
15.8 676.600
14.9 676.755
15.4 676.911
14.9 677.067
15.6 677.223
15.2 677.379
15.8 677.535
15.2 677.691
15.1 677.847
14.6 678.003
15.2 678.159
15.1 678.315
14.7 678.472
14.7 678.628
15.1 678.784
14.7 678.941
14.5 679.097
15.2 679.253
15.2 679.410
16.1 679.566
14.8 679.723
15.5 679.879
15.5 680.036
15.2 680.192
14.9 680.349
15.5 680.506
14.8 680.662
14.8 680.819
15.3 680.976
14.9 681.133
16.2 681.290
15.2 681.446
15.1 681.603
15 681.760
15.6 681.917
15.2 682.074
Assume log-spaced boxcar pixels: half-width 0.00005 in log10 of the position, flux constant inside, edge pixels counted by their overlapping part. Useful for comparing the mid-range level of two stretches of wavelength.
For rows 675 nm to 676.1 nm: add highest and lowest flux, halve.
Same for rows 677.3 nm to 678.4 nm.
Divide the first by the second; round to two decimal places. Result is 0.99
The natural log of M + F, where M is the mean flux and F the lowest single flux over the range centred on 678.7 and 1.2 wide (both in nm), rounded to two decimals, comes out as 3.38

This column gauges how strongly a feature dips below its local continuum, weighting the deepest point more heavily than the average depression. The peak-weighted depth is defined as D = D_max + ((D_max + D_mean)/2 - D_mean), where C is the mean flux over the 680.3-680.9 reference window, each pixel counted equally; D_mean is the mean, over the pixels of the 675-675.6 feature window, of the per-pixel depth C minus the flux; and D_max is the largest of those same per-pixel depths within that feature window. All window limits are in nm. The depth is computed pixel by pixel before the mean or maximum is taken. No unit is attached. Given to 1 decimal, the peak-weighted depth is 0.1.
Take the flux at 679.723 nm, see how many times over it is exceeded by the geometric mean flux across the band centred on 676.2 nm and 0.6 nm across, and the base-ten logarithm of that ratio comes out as 0.012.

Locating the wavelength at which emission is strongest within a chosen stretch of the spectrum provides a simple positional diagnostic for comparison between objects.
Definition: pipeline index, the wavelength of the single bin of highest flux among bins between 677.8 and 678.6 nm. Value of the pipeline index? 678.159 nm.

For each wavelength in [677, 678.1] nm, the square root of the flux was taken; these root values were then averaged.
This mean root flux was 3.90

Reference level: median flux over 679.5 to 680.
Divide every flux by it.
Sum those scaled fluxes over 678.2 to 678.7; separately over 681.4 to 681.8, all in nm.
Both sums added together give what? 5.79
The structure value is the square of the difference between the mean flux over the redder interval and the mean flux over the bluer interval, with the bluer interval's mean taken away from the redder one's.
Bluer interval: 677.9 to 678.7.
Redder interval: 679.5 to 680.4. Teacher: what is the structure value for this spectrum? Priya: 0.22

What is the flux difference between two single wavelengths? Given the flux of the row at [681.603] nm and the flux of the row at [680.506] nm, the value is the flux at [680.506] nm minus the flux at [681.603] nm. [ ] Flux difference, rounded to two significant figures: 0.40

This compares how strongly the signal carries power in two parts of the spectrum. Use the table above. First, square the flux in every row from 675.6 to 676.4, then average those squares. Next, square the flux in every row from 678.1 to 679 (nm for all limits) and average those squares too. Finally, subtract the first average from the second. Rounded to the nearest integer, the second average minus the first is -11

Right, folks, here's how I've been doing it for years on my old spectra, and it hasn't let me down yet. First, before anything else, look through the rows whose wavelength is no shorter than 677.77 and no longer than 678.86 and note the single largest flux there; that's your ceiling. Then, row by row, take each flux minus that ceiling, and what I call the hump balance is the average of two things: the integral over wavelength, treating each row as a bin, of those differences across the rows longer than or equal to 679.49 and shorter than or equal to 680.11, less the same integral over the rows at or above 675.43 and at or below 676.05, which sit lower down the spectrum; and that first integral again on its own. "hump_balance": 0.15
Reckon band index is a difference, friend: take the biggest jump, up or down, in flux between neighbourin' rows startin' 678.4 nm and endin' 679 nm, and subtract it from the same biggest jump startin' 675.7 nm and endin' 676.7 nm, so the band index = 0.7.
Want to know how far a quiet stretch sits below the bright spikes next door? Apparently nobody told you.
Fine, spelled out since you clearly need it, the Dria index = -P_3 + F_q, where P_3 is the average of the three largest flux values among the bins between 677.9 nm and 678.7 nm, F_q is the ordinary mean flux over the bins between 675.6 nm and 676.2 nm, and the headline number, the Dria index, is 0.2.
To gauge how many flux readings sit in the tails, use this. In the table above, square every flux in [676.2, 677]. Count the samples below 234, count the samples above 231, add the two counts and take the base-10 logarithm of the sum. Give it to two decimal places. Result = 0.70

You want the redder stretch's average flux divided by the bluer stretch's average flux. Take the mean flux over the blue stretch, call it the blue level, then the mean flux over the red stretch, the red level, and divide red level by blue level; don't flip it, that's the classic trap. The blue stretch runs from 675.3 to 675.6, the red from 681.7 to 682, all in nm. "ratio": 0.98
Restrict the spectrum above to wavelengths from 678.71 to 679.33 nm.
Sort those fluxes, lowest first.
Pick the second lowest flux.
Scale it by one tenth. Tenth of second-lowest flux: 1.47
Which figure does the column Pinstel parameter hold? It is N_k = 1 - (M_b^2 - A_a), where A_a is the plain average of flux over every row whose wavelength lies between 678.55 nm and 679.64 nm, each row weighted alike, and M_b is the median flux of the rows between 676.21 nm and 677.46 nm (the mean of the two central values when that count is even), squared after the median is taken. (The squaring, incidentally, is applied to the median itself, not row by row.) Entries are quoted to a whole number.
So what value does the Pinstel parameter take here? -218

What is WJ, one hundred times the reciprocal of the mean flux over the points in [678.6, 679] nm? 6.74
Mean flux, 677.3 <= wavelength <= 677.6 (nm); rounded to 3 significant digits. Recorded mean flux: 15.5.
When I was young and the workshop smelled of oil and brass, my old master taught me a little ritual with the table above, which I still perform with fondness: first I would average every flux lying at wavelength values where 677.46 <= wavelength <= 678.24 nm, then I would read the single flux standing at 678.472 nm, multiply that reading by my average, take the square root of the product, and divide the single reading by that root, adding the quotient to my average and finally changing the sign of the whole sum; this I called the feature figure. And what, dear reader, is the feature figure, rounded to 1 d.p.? -16.2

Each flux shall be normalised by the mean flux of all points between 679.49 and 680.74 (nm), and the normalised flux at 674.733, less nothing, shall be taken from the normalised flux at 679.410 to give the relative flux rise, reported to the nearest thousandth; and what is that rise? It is -0.059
